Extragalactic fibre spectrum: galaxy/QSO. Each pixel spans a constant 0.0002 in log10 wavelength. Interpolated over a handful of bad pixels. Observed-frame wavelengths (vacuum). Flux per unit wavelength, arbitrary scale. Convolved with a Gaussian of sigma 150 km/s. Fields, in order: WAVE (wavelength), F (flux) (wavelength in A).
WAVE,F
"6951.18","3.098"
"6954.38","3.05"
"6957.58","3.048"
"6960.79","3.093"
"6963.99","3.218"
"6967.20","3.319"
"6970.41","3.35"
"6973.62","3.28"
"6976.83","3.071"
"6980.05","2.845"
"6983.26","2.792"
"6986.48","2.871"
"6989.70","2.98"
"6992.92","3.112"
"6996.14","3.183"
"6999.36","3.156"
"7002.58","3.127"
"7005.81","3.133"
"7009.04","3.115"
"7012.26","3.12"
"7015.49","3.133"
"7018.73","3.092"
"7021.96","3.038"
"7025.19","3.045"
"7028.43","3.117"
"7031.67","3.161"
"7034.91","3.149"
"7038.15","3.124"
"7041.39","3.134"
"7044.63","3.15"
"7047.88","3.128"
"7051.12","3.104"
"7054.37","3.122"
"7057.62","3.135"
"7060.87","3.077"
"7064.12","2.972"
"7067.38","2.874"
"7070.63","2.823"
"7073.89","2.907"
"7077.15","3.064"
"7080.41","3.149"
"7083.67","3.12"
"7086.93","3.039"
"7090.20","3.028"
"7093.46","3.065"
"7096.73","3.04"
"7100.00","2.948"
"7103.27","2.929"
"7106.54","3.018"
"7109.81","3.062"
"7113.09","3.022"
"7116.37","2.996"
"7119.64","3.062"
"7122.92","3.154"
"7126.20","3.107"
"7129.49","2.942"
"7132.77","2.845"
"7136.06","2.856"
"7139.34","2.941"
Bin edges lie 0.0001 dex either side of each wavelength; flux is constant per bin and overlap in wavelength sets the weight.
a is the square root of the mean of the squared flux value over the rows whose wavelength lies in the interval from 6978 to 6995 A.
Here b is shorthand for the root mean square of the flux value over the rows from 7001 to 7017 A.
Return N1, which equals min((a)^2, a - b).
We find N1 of -0.20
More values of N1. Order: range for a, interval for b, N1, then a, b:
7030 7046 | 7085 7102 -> 0.12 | 3.14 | 3.02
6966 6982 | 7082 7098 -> 0.12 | 3.18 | 3.06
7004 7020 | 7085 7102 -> 0.09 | 3.12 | 3.02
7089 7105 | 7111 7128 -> -0.07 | 3.00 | 3.07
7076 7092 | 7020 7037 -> -0.02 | 3.08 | 3.10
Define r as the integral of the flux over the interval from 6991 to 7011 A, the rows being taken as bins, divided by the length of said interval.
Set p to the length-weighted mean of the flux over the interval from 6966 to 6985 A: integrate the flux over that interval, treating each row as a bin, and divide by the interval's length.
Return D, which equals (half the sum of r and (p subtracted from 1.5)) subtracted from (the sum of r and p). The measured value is 5.47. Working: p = 3.10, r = 3.14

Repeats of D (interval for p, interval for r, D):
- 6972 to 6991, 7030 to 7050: 5.28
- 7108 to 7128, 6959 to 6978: 5.46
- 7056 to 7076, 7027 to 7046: 5.27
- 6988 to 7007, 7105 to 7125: 5.45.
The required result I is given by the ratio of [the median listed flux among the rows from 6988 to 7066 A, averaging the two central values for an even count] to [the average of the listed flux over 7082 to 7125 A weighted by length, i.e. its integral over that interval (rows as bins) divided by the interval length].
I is 1.03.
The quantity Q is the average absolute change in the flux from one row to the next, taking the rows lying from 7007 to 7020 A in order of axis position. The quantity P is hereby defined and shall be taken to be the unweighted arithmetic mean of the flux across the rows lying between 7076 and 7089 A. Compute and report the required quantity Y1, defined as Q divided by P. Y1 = 0.0064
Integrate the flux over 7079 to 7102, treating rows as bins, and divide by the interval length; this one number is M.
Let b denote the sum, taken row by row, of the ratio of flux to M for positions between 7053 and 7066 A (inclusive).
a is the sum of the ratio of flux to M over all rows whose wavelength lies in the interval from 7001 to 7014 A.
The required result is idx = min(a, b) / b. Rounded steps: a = 4.09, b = 4.03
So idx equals 1.00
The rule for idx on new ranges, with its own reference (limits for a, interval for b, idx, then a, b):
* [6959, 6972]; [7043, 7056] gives 1.00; 4.25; 4.10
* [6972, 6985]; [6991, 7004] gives 0.95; 3.93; 4.12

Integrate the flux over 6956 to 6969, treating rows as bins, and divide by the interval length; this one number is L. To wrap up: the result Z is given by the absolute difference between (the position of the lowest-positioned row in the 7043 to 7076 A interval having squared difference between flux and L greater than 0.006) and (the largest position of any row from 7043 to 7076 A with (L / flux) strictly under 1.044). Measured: 0.0 A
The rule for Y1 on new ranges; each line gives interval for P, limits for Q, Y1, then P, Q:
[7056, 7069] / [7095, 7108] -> 0.0221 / 3.01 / 0.067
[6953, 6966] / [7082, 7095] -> 0.0139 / 3.10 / 0.043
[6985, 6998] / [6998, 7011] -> 0.0058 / 3.04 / 0.018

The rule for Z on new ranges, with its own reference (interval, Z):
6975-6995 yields 16.1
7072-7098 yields 22.8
